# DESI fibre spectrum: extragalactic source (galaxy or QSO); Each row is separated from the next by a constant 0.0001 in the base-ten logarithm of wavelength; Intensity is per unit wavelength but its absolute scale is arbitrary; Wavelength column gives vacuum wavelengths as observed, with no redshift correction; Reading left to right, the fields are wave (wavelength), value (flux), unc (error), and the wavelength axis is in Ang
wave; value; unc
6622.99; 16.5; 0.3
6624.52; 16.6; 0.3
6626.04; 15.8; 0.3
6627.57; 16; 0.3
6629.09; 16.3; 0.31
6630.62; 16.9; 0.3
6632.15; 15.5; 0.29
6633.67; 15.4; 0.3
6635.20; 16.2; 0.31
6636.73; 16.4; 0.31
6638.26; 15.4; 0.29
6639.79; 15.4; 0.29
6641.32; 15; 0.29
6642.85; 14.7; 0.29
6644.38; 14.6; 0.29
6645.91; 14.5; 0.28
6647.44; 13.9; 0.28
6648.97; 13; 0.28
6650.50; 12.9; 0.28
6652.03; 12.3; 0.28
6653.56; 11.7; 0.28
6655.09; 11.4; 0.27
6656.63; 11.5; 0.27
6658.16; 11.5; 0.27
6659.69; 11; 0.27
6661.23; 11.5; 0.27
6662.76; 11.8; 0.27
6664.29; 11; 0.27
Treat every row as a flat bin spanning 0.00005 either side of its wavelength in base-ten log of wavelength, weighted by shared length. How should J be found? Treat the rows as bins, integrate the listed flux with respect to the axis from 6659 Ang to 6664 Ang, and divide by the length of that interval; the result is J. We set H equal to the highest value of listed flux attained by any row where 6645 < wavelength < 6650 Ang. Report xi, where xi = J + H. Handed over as 25.9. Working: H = 14.5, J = 11.4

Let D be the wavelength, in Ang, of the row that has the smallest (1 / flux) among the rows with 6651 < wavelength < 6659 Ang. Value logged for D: 6652.03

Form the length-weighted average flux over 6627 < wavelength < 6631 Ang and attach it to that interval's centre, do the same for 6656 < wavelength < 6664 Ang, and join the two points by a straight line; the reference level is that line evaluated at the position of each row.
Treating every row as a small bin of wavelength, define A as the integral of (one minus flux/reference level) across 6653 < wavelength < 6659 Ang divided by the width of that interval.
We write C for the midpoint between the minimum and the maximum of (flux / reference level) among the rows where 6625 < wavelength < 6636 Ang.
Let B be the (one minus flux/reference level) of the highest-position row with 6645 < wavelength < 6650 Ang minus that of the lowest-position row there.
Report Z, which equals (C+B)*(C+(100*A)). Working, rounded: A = 0.047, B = 0.07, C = 0.99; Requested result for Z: 6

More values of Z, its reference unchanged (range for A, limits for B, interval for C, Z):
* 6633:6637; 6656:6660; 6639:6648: -3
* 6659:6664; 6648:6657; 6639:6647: -1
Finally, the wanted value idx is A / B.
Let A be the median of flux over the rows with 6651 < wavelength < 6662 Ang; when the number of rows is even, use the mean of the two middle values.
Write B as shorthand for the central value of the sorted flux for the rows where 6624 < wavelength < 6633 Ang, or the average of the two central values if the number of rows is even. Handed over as 0.7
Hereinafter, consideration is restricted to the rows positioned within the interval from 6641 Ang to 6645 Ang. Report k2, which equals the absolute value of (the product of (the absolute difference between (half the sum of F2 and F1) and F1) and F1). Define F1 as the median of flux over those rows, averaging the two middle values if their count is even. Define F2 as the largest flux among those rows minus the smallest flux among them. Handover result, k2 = 105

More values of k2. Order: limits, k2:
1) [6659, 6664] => 62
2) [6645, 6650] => 86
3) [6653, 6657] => 64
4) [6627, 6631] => 126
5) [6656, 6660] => 63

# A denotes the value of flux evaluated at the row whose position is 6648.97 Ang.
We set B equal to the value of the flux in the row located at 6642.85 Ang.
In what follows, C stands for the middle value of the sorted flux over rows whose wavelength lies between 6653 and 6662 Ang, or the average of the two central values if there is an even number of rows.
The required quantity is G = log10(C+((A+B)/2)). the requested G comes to 1.40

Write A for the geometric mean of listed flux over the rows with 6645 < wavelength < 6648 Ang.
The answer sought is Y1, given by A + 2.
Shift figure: 16.2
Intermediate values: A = 14.2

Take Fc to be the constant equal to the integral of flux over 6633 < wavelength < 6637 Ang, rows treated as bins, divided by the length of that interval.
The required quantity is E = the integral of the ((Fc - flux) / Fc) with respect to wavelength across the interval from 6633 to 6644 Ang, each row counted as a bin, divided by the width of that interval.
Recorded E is 0.03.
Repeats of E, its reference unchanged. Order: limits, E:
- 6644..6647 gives 0.09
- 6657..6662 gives 0.29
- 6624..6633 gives -0.01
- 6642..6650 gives 0.12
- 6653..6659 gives 0.28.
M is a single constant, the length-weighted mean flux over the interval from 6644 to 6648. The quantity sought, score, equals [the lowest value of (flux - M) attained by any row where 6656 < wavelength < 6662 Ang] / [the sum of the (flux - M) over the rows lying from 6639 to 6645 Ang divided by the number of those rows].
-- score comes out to -6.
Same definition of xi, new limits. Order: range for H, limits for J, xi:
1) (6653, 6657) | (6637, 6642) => 27.1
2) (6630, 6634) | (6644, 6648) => 31.2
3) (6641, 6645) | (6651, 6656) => 26.8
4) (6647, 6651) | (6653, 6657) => 25.4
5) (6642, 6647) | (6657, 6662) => 26.1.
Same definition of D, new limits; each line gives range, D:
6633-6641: 6636.73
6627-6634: 6630.62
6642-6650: 6642.85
